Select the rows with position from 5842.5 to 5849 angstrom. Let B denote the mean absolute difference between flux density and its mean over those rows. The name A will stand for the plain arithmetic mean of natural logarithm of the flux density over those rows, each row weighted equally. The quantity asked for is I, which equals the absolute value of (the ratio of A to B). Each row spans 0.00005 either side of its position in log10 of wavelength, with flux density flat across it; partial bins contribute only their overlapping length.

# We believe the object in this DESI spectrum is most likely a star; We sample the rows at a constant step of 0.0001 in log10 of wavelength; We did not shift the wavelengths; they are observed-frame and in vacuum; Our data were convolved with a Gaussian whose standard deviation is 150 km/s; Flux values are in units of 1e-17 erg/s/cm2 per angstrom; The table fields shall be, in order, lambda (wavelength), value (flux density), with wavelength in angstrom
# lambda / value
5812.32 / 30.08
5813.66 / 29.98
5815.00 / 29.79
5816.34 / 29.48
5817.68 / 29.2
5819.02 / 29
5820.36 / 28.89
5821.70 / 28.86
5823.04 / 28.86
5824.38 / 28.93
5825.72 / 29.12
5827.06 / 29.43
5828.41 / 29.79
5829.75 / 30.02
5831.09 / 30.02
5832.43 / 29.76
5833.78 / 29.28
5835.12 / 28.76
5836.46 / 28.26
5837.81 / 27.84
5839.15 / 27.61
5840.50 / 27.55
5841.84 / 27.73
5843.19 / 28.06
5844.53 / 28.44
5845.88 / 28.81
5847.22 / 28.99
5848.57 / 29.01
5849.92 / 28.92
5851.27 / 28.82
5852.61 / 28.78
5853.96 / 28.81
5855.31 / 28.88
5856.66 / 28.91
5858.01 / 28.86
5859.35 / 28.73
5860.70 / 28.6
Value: 10.2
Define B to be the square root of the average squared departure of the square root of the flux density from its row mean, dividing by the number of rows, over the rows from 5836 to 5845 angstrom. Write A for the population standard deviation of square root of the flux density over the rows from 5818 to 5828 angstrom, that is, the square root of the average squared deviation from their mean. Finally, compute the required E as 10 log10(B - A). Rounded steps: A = 0.018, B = 0.029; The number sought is -19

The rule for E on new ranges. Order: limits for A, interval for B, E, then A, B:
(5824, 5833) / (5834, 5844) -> -33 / 0.037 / 0.037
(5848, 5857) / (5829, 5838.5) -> -12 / 0.007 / 0.075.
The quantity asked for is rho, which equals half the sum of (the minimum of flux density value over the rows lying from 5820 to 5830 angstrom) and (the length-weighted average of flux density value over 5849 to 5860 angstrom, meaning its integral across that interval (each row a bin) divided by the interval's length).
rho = 28.9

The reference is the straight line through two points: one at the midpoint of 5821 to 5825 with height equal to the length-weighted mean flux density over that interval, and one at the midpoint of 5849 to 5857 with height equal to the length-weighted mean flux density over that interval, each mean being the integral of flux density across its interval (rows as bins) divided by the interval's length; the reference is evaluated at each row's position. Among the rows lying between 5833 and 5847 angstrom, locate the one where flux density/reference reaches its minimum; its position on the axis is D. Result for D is 5840.50 angstrom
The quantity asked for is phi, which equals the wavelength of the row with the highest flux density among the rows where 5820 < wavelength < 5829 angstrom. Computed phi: 5828.41 angstrom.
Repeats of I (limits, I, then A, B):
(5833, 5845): 7.3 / 3.34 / 0.5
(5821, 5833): 7.9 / 3.38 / 0.4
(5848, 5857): 54.2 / 3.36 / 0.1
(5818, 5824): 69.0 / 3.36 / 0.0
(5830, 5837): 6.0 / 3.37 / 0.6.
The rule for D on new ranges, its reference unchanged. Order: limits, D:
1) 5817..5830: 5821.70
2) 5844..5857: 5844.53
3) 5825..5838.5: 5837.81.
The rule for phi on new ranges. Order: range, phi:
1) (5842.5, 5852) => 5848.57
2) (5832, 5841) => 5832.43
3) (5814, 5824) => 5815.00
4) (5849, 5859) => 5849.92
